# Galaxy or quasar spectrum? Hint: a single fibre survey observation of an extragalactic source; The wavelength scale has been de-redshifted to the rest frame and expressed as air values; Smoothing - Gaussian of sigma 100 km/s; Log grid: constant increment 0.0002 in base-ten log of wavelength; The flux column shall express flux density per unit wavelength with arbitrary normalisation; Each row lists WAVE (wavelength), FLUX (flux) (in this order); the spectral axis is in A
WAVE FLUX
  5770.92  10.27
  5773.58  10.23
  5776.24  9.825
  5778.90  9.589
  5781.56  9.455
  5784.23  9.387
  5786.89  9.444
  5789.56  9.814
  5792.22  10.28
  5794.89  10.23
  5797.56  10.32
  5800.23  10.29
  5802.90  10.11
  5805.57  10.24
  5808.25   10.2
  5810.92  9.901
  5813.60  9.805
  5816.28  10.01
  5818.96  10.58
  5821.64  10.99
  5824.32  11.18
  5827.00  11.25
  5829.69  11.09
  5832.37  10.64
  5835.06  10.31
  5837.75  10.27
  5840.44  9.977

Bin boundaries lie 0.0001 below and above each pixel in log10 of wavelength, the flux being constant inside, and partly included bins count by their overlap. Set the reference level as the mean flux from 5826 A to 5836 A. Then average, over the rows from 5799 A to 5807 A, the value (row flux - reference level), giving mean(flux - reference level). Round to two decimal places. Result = -0.61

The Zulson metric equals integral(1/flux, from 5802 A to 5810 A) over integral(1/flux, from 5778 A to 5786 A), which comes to 0.93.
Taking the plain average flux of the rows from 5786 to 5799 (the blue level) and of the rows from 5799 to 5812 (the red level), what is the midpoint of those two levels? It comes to 10.1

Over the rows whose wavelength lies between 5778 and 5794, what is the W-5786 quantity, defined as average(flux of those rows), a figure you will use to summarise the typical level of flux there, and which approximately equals 9.7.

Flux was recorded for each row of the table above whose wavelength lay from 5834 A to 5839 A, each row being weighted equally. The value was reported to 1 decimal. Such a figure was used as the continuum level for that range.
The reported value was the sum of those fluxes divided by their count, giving 10.3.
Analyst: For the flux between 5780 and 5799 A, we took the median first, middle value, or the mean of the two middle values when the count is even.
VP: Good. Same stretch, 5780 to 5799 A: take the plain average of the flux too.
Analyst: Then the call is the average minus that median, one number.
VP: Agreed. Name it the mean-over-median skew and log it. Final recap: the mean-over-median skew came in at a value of 0.033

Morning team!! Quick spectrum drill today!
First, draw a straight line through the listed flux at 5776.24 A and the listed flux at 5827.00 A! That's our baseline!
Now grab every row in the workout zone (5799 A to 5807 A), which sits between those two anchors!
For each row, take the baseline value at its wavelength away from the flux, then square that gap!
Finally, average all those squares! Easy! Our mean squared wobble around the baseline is 0.14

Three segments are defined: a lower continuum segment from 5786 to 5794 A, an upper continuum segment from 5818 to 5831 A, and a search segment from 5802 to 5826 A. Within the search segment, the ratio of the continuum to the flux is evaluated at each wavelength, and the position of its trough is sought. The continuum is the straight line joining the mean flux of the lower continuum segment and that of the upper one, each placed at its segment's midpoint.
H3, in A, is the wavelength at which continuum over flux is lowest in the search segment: 5824.32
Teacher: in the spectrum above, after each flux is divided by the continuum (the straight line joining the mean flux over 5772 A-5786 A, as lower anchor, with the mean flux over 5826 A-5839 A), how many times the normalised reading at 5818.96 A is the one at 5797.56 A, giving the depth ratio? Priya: 1.01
